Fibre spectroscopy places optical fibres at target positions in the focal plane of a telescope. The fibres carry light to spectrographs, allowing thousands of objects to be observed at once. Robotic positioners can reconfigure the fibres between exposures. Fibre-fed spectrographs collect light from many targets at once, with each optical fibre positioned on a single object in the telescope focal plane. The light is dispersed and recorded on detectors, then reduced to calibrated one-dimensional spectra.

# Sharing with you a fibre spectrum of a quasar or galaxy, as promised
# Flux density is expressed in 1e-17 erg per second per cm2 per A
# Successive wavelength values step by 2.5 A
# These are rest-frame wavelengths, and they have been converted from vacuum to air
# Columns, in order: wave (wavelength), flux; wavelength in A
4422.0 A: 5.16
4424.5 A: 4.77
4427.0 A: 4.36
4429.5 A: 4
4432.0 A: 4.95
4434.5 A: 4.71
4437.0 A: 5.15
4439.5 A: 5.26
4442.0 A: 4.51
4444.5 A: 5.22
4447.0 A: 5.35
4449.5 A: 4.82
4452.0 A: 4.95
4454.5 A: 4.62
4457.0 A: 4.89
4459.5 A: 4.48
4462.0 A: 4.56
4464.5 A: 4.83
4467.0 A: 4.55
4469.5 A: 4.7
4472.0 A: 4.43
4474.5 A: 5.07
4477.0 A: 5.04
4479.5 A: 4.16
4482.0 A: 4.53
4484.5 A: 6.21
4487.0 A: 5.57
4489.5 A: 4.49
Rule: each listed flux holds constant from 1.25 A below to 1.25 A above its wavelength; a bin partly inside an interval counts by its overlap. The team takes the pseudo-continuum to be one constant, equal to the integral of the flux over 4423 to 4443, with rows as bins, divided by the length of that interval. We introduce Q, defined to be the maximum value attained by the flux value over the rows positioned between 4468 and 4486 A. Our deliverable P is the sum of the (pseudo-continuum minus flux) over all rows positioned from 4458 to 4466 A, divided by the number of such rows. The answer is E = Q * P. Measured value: 0.6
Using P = 0.1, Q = 6.21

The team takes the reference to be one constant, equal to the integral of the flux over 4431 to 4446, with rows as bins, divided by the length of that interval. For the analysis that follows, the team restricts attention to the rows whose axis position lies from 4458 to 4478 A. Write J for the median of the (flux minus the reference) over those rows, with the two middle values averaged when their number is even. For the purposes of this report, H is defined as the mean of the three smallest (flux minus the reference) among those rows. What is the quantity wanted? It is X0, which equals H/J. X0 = 1.4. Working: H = -0.49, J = -0.34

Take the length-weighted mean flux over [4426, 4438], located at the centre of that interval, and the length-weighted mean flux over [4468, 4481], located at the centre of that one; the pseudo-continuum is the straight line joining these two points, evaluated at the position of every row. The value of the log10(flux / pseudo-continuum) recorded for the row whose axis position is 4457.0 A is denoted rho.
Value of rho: 0.021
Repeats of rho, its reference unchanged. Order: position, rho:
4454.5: -0.003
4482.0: -0.014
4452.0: 0.027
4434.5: 0.007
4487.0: 0.075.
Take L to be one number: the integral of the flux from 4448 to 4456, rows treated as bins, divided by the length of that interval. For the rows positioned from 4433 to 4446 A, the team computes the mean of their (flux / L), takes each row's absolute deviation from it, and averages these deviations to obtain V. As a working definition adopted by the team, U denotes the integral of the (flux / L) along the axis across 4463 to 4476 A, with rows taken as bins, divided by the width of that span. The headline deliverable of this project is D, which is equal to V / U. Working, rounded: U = 0.98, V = 0.060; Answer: 0.061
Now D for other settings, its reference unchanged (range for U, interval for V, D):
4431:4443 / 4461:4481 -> 0.049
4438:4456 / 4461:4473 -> 0.024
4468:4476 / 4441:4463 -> 0.053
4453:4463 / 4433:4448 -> 0.061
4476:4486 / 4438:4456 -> 0.054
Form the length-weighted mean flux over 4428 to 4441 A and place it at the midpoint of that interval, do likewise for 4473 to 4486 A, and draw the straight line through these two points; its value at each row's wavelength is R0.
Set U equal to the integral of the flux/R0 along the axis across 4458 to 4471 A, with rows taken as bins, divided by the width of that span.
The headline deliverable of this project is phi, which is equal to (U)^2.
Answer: 0.88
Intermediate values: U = 0.94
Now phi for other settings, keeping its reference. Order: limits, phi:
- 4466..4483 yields 0.87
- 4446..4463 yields 0.97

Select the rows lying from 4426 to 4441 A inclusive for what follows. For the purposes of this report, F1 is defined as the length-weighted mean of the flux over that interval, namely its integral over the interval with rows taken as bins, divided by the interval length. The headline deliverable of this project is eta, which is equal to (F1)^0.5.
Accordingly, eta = 2.18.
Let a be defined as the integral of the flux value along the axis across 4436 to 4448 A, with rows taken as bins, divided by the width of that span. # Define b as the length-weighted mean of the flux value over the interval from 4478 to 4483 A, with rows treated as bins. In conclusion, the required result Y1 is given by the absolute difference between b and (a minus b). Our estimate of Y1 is 3.65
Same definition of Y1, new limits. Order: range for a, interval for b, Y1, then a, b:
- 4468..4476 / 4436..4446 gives 5.34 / 4.7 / 5.04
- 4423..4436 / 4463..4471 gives 4.78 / 4.6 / 4.68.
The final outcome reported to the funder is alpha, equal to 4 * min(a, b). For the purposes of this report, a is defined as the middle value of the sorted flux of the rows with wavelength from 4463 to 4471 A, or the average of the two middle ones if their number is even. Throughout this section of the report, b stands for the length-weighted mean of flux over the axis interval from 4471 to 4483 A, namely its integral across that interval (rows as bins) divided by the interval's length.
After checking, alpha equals 18.6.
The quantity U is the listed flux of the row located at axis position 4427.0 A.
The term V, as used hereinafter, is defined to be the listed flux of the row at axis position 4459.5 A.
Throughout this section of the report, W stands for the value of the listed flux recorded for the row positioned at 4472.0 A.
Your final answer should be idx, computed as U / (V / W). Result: 4.3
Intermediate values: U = 4.36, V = 4.48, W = 4.43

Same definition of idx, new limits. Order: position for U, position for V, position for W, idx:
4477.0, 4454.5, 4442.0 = 4.9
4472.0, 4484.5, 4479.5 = 3.0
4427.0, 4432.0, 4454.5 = 4.1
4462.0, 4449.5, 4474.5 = 4.8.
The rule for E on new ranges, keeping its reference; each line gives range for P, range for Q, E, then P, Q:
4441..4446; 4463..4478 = -0.7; -0.1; 5.07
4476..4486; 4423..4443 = -1.4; -0.3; 5.26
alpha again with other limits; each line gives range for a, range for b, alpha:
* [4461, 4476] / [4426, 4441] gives 18.5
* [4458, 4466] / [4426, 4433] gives 17.7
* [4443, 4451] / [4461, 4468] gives 18.6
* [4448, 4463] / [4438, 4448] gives 18.9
